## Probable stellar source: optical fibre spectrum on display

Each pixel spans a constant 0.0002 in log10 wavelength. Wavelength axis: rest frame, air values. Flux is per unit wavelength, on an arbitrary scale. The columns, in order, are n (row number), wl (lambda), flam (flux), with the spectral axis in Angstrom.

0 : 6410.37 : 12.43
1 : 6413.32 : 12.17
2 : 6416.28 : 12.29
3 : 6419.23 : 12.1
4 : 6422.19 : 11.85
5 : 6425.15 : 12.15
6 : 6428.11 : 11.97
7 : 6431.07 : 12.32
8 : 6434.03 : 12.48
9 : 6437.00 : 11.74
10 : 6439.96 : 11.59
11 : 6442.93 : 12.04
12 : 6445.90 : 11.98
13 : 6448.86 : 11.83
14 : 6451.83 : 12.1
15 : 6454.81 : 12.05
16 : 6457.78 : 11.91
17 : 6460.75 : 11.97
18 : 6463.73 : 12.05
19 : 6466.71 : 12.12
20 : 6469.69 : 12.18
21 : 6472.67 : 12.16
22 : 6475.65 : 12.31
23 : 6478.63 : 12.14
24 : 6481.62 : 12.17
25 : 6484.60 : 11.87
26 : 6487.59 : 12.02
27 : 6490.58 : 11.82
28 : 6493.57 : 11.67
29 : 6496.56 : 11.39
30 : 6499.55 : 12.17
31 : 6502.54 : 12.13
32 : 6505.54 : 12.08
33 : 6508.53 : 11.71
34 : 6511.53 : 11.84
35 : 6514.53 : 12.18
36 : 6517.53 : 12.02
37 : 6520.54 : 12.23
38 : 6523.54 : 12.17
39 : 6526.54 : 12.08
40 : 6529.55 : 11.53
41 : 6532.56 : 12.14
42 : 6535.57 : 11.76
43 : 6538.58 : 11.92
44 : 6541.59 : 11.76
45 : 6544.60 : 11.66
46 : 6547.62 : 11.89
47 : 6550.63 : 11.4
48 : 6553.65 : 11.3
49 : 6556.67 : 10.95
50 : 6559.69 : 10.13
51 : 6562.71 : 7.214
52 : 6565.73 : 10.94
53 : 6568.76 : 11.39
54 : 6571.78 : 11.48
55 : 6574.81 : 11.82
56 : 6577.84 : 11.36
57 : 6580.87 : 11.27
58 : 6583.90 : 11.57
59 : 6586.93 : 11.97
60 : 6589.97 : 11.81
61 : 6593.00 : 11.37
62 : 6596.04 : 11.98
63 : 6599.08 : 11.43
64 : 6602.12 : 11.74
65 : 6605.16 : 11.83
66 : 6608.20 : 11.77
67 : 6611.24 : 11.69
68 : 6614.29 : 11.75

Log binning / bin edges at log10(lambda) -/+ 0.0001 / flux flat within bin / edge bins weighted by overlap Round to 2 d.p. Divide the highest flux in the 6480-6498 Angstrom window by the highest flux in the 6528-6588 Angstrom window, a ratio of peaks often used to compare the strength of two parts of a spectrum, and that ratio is 1.00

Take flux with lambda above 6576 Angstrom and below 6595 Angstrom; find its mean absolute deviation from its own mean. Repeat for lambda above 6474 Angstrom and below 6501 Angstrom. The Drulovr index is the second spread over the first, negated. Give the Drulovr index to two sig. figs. -1.0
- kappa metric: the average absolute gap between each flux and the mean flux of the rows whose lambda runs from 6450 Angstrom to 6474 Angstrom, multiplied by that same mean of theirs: 0.87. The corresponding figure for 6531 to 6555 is 2.42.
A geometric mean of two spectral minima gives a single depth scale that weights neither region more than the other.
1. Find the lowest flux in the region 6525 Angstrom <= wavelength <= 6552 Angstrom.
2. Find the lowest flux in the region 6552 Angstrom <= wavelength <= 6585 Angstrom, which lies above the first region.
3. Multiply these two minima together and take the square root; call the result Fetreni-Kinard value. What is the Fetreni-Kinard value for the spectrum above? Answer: 9.1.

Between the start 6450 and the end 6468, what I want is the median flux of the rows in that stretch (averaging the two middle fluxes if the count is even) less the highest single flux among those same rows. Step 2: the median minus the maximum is -0.07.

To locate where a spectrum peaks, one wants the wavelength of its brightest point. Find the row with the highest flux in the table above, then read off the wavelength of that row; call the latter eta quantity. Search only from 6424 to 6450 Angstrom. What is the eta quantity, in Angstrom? 6434.03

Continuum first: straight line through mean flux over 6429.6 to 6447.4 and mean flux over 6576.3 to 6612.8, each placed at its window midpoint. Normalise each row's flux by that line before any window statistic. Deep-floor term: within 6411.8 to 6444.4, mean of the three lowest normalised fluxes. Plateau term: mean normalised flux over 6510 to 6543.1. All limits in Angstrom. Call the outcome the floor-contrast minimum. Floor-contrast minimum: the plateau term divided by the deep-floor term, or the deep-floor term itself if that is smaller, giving 0.974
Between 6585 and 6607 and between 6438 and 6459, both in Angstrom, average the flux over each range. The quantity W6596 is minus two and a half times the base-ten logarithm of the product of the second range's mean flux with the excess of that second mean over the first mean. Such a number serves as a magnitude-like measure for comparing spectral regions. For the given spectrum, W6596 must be -1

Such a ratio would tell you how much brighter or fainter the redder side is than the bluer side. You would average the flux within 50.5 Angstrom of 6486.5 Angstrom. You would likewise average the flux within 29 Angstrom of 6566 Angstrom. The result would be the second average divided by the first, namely 0.94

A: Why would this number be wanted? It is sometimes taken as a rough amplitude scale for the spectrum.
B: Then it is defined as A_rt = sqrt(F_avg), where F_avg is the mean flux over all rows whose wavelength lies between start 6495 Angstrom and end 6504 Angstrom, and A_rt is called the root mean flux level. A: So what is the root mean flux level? 3.45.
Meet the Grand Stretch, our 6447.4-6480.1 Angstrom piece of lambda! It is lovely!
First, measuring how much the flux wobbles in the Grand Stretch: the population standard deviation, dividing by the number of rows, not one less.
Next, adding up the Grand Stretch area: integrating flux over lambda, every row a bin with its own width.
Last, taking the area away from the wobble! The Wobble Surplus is -395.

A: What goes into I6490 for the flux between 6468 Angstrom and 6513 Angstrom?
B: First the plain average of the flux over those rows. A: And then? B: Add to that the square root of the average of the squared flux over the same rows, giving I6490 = 24.0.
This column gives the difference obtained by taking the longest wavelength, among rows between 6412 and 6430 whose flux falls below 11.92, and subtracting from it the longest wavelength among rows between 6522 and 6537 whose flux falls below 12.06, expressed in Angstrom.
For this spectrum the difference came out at -113.4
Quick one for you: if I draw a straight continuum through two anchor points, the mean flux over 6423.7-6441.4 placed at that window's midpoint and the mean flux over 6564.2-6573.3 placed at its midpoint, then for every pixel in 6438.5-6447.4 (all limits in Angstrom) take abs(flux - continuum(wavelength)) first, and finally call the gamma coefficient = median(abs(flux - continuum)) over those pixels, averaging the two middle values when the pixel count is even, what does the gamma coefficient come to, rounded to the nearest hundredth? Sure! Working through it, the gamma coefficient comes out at 0.06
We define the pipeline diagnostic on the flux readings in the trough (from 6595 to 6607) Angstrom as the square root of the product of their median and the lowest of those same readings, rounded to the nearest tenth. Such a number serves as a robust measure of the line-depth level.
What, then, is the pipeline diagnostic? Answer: 11.6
